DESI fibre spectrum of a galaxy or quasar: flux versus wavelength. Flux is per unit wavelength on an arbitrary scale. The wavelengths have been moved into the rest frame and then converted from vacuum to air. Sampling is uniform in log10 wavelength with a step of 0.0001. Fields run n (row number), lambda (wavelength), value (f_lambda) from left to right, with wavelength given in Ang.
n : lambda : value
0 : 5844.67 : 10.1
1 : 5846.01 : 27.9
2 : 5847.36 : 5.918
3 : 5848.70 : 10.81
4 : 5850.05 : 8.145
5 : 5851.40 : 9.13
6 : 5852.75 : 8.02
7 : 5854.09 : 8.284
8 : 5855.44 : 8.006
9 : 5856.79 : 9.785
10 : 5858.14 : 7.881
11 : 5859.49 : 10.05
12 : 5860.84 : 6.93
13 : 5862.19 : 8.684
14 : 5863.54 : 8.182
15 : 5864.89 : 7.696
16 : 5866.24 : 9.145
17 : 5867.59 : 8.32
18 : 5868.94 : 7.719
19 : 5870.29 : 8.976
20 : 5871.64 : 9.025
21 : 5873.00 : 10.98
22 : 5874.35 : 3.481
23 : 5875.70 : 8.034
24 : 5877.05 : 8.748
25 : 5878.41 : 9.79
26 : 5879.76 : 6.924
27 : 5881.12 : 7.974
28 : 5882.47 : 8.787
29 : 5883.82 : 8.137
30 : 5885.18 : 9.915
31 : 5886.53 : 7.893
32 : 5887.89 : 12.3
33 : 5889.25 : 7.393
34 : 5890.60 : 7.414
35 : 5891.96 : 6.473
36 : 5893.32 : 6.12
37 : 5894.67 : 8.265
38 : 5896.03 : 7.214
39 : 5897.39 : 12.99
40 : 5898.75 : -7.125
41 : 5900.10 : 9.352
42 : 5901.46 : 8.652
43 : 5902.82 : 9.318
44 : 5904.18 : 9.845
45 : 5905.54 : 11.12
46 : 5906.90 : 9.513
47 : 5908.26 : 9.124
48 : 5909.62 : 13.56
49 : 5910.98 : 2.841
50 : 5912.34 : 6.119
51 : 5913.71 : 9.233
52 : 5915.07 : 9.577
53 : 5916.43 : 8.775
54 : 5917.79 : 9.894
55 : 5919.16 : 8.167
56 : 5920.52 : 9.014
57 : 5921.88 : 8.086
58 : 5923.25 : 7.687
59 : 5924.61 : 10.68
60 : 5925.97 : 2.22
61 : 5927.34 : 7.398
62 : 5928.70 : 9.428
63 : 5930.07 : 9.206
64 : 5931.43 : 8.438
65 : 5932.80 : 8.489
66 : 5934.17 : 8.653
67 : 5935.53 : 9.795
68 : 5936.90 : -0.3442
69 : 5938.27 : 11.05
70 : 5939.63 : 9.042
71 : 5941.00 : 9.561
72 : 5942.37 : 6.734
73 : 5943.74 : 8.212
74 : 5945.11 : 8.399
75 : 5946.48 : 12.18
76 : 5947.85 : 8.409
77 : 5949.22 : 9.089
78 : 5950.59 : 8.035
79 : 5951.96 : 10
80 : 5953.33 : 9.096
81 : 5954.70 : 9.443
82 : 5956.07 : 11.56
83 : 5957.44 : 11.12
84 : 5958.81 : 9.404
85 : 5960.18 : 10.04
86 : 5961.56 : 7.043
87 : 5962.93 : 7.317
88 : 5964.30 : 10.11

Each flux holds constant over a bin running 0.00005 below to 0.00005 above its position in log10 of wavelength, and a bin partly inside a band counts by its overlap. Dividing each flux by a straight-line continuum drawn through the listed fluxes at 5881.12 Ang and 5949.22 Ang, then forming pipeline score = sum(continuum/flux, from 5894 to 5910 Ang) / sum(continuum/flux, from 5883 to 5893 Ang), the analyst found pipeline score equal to 1.2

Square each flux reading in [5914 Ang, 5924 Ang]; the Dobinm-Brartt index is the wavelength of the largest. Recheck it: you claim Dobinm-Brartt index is 5917.79 Ang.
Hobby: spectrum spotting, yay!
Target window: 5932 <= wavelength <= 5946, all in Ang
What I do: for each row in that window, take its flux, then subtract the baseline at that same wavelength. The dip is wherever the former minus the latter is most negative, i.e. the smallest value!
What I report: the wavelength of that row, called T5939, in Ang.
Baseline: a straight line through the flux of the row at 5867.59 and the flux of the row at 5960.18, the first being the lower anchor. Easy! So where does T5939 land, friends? 5936.90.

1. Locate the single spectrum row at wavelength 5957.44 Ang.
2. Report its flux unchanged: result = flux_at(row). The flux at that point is 11.12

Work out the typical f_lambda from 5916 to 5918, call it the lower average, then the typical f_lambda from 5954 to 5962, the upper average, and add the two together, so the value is 19.1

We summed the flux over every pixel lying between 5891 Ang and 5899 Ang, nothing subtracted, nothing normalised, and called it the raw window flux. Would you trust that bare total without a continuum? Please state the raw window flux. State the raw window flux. 33.9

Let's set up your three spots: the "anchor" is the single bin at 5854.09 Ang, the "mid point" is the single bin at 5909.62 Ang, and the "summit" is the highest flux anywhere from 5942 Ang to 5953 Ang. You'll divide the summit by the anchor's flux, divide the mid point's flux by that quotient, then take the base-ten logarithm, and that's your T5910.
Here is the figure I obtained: 0.96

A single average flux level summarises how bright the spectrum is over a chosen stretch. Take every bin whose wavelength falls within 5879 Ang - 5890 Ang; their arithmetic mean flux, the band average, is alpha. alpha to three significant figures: 8.67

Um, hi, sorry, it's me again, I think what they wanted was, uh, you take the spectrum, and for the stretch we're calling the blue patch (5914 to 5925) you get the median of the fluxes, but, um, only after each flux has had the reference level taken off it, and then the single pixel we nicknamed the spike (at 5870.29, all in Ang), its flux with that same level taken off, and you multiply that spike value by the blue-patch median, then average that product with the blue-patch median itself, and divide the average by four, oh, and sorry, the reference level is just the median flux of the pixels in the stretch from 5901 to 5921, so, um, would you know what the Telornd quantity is -0.03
